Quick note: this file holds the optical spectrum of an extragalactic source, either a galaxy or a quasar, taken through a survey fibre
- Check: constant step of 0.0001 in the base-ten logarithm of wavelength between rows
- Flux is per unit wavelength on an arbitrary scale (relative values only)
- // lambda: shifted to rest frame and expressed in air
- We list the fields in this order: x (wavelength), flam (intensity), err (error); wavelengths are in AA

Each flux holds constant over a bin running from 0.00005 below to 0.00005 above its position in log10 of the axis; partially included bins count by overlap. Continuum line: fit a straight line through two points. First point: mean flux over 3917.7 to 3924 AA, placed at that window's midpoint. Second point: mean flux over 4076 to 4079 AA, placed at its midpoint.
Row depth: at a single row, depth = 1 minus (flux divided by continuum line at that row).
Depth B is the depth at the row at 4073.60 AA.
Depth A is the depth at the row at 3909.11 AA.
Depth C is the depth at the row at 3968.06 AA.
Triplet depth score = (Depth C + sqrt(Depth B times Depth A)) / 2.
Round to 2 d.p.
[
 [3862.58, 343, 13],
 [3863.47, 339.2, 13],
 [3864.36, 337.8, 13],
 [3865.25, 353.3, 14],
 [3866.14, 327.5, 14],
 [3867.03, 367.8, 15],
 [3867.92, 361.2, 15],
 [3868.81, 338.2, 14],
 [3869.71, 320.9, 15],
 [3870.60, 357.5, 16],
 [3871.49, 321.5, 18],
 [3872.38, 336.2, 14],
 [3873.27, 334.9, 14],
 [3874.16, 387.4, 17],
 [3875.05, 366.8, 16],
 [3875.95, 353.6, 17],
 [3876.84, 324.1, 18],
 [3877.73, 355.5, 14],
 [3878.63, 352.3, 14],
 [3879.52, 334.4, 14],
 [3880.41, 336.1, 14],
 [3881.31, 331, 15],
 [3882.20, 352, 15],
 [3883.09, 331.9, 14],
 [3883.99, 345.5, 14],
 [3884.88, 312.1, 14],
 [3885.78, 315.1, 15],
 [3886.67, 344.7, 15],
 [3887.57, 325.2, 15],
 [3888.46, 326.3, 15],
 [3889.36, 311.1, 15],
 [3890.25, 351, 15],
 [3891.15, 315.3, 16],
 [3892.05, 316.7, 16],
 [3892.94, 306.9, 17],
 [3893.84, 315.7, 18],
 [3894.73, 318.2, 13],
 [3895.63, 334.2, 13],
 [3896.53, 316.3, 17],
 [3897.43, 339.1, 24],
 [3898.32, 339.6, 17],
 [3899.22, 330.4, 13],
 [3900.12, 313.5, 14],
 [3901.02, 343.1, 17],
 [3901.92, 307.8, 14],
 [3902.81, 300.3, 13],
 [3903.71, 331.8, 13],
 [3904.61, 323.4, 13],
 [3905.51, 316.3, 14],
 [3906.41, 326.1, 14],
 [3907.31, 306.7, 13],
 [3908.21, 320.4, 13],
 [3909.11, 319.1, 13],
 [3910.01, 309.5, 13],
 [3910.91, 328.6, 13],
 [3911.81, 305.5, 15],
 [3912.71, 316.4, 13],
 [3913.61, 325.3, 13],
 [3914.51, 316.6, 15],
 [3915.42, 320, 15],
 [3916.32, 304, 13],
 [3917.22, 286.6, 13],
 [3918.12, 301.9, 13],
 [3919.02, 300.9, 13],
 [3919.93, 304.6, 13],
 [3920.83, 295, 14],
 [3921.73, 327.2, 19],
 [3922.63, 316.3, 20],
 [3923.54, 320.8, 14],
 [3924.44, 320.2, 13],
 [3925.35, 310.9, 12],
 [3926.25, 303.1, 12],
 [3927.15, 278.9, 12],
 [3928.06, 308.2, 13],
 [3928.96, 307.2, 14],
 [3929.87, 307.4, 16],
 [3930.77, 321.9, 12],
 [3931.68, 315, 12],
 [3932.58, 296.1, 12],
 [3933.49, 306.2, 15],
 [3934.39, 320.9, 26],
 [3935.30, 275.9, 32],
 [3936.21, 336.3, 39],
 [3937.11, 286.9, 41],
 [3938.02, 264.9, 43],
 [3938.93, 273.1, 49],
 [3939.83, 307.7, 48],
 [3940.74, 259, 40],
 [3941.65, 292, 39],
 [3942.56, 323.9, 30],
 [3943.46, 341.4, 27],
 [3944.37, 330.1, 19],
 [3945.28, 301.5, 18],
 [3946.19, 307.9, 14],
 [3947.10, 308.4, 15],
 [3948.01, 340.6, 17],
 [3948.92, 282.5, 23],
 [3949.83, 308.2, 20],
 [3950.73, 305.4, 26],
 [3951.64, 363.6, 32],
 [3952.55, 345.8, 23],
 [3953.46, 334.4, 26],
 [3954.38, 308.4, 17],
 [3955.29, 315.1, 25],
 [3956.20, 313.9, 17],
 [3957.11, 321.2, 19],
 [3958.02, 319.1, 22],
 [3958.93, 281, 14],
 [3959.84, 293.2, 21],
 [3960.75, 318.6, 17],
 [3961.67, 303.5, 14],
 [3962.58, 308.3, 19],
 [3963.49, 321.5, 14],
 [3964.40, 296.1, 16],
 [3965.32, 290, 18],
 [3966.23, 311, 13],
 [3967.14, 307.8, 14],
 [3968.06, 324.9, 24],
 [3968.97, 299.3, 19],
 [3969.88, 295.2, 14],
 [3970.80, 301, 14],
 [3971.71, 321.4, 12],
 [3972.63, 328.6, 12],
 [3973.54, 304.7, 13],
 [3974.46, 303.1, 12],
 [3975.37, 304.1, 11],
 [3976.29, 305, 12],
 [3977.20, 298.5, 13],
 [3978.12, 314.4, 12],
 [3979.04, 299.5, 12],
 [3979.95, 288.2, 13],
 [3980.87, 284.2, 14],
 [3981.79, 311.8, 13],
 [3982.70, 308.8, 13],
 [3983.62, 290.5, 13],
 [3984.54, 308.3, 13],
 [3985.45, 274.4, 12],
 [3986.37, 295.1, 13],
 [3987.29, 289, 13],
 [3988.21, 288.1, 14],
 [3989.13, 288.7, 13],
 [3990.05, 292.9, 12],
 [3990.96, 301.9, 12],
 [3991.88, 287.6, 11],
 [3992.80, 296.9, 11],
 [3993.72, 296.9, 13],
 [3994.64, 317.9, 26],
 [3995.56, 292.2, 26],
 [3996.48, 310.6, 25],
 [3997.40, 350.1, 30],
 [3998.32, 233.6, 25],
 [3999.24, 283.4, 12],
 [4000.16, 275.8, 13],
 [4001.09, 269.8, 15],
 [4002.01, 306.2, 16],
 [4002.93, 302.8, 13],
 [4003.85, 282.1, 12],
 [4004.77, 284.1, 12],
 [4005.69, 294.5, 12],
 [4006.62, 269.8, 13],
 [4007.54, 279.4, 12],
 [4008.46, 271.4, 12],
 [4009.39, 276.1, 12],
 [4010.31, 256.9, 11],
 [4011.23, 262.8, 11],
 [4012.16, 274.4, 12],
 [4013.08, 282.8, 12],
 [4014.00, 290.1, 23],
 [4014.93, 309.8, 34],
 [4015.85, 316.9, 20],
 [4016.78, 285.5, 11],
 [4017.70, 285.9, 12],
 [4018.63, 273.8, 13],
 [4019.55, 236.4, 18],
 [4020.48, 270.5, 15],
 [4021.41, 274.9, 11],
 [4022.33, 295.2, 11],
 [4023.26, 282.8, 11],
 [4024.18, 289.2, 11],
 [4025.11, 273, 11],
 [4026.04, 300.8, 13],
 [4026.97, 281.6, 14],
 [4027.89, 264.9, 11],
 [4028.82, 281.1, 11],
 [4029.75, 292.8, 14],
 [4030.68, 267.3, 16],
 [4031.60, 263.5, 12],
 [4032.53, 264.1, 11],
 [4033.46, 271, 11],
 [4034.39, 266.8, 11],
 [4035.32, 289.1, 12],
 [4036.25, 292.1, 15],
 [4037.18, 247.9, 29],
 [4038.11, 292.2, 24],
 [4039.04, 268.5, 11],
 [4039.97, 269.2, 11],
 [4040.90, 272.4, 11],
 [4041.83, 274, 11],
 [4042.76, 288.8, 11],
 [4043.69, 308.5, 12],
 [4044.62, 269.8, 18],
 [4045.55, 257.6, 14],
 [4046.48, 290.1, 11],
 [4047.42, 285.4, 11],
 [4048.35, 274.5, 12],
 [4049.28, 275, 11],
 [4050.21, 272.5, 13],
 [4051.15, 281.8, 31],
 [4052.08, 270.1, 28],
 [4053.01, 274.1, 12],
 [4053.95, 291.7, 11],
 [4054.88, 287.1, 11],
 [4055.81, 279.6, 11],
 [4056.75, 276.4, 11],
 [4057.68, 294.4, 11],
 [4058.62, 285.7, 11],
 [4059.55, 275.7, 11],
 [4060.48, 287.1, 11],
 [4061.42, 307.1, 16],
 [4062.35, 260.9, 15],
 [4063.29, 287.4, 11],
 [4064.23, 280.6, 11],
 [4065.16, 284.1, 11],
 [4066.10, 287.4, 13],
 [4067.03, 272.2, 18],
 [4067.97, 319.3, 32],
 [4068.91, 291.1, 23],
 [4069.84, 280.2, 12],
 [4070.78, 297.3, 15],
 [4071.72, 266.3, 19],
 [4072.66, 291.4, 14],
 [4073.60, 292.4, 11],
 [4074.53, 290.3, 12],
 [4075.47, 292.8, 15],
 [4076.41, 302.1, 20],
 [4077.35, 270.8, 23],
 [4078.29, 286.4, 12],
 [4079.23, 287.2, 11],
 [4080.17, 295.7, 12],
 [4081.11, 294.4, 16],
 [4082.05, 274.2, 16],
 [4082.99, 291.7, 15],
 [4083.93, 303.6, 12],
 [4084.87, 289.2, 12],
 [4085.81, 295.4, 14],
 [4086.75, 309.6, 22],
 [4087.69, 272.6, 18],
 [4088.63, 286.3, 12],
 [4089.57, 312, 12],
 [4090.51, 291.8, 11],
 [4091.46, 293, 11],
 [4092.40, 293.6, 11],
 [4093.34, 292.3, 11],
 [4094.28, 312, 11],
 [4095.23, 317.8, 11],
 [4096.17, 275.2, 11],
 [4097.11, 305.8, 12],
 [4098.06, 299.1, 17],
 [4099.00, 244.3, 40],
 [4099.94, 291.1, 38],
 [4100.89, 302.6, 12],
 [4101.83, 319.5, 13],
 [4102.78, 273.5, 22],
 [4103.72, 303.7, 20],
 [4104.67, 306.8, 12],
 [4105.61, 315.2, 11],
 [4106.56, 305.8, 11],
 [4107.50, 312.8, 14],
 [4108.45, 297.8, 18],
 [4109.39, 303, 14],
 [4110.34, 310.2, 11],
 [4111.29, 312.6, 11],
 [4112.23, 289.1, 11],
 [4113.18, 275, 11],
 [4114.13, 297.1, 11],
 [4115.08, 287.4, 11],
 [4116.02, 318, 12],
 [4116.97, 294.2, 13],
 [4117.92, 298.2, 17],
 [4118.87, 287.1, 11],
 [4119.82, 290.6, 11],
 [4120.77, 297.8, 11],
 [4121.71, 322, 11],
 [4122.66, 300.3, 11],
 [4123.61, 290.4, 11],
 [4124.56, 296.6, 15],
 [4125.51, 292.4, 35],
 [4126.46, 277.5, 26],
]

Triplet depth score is -0.03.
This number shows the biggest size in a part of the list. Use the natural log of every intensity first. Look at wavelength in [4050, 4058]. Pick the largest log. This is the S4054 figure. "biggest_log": 5.68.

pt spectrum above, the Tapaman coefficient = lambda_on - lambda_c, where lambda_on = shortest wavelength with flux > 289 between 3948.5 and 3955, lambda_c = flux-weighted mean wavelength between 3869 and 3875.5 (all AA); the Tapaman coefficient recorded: 77.4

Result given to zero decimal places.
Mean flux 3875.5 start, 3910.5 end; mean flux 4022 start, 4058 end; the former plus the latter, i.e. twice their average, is 606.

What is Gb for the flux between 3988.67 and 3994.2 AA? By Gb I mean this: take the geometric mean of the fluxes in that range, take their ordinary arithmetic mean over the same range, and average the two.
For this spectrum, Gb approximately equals 294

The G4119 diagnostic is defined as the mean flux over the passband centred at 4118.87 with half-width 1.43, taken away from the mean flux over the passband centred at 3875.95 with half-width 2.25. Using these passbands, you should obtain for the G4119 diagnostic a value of 66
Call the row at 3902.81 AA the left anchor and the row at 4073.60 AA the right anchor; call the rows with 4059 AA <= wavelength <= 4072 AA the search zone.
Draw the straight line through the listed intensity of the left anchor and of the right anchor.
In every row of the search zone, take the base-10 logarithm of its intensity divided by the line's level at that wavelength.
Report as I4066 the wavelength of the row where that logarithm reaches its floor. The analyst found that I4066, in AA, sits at 4062.35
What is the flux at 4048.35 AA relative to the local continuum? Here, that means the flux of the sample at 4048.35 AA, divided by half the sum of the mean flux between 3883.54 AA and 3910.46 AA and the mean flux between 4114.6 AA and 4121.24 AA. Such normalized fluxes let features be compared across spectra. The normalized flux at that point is 0.89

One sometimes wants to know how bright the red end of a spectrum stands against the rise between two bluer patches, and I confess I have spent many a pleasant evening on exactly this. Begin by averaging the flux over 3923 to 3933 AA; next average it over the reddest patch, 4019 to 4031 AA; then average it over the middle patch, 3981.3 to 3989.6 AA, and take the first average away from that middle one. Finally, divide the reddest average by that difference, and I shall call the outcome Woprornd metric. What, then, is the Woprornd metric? -21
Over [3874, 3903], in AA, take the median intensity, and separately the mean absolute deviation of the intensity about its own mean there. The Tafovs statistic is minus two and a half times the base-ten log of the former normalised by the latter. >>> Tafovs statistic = -3.32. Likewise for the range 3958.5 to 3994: -3.71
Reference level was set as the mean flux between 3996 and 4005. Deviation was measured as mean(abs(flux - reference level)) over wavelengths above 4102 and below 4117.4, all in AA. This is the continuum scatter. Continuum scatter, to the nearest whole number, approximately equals 15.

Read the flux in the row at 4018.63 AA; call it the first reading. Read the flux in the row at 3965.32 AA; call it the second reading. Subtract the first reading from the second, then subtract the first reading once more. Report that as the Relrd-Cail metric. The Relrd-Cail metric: -258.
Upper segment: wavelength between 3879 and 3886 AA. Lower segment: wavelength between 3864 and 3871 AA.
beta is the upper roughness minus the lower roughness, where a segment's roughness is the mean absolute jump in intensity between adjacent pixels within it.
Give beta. -10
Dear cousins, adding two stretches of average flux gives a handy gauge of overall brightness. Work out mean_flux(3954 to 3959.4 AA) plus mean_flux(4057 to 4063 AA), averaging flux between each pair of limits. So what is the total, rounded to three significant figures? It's 595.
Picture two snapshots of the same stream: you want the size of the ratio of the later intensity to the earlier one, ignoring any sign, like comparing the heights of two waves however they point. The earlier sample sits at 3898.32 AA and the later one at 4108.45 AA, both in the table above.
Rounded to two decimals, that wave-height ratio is 0.88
